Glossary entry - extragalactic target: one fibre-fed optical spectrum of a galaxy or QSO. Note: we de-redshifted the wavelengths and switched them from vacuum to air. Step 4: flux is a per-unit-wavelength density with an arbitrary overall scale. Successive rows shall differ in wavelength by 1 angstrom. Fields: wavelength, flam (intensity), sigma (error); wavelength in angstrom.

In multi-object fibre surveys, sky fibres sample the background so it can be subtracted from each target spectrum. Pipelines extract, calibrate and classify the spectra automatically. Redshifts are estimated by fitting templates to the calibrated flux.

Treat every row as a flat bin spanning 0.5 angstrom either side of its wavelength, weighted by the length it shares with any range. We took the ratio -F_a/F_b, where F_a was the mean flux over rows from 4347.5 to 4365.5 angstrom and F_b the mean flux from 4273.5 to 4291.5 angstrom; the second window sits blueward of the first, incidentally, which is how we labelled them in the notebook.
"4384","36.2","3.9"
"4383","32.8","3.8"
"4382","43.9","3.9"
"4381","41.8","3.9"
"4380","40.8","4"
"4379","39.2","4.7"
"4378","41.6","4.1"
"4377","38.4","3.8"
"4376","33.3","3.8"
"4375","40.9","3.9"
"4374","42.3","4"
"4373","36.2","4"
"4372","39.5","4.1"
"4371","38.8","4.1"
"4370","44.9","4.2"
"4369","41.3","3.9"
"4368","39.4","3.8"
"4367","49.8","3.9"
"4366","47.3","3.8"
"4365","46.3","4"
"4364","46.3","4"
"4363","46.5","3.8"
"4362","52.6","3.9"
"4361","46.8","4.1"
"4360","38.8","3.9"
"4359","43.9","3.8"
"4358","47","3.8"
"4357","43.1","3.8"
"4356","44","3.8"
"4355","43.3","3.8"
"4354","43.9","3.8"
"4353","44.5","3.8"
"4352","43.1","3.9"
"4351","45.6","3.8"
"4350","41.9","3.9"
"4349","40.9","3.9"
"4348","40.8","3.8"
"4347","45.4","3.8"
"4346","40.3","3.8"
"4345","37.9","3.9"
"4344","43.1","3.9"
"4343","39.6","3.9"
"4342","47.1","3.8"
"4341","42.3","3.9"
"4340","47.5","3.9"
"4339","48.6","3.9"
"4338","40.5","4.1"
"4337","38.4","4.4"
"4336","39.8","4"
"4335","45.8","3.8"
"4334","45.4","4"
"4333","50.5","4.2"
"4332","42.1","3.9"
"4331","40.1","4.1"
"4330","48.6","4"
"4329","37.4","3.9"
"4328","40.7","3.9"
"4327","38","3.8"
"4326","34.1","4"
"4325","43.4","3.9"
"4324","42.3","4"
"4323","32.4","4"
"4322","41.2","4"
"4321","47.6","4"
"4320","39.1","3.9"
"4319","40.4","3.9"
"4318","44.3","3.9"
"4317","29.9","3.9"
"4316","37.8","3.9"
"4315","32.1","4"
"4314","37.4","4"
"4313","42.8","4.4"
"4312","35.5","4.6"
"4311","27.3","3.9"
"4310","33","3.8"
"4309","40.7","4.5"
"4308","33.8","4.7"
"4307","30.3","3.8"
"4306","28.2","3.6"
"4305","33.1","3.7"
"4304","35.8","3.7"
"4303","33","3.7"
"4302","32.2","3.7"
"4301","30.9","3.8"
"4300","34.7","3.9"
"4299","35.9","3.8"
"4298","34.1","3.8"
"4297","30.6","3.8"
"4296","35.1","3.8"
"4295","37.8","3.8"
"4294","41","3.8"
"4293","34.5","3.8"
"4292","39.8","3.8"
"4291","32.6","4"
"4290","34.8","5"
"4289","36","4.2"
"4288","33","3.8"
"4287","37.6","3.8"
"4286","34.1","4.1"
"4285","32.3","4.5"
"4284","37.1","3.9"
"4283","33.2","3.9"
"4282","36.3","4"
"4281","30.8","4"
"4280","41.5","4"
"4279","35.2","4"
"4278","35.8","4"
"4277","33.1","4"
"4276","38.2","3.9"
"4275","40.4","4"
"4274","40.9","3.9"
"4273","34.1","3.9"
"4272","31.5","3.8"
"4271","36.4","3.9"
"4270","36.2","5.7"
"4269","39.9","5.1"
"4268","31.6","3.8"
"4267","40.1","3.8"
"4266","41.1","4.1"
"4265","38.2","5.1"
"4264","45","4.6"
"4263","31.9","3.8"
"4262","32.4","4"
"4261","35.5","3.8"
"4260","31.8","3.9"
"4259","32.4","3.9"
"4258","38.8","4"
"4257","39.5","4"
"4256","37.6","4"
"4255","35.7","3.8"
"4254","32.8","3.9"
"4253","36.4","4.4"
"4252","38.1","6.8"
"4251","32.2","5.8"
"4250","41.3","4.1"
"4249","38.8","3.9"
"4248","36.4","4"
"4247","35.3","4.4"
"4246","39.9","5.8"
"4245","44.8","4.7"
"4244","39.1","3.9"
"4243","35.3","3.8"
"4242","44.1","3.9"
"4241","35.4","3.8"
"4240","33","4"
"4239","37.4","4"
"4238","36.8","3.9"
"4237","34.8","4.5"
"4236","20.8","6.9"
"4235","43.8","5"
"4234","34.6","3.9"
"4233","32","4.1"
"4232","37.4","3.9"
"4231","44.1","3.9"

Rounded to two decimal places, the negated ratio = -1.24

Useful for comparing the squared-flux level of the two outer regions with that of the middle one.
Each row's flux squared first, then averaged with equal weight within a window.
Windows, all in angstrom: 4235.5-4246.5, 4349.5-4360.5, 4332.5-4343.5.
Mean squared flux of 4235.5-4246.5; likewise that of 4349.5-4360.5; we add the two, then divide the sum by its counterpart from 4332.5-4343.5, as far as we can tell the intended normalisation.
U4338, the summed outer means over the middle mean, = 1.7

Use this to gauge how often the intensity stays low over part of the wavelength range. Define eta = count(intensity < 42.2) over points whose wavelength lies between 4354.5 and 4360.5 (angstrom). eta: 1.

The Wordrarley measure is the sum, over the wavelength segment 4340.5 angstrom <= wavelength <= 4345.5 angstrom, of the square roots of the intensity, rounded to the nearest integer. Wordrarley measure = 32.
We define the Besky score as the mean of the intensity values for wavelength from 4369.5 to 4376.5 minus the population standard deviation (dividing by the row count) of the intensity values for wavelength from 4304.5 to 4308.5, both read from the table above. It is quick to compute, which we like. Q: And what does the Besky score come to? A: 37.2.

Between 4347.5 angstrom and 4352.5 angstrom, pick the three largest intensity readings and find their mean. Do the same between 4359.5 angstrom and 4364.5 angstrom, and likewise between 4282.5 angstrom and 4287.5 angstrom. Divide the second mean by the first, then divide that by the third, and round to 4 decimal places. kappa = 0.0308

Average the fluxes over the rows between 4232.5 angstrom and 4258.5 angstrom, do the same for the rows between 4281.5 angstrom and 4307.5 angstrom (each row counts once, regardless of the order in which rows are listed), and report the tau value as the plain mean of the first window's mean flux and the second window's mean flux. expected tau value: 35.6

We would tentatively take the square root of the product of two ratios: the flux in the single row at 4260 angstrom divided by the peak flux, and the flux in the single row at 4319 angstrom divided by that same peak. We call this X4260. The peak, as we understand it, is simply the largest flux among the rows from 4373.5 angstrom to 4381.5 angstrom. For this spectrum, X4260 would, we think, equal 0.847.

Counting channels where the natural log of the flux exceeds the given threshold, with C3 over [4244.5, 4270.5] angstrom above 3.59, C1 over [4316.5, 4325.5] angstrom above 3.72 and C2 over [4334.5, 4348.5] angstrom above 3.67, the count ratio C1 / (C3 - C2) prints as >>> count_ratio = 1.3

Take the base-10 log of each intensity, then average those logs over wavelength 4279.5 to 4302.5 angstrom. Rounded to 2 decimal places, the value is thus 1.54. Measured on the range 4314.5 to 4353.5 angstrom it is 1.62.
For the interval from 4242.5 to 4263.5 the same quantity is 1.56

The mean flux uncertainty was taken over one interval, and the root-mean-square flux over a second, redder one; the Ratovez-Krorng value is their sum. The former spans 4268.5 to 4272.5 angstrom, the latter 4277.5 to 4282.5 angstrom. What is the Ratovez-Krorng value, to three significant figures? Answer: 40.7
